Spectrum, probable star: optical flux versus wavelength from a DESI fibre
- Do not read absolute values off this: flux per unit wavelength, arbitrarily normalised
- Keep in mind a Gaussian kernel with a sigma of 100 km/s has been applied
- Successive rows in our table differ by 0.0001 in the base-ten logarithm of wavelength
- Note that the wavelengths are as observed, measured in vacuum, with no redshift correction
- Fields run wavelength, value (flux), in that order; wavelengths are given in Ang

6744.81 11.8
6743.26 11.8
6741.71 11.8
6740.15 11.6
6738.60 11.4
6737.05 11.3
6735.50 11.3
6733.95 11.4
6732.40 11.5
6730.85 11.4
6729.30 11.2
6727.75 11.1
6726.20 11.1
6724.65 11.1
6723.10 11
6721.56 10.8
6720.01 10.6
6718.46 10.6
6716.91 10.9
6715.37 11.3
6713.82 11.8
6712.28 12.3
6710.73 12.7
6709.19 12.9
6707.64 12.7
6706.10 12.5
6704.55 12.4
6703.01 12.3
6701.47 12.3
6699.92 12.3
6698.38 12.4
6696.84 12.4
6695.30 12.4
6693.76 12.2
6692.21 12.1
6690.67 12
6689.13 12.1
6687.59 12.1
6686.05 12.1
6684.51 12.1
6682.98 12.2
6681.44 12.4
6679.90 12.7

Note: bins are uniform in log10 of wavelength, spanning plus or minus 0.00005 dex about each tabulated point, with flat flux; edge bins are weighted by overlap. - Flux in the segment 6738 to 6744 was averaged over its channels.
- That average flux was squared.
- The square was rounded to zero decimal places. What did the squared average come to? 136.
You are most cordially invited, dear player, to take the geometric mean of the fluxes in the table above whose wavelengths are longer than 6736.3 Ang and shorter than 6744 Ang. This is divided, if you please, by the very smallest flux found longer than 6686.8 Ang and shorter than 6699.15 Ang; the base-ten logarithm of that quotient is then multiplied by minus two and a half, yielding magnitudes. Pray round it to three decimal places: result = 0.039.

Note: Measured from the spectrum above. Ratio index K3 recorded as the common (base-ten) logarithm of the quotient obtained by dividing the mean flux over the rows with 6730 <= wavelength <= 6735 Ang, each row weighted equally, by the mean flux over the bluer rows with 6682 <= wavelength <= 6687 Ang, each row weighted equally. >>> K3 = -0.03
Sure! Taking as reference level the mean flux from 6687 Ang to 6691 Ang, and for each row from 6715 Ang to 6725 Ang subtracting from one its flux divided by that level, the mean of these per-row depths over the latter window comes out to 0.10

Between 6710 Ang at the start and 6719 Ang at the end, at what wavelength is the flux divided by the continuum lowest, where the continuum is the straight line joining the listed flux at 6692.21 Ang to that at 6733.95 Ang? 6718.46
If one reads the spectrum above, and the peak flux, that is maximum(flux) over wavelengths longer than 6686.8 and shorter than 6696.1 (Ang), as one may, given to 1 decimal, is 12.4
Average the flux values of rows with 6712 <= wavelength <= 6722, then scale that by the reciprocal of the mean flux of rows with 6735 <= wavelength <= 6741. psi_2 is 0.98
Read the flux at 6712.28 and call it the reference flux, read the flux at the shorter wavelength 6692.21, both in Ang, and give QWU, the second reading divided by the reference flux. 0.98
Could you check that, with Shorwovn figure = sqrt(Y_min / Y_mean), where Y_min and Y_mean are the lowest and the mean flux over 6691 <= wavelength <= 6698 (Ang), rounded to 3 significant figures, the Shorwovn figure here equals 0.993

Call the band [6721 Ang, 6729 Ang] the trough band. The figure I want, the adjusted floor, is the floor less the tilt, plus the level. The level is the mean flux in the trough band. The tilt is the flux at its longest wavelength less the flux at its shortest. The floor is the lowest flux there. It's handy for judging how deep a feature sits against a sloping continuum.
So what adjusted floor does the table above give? 21.5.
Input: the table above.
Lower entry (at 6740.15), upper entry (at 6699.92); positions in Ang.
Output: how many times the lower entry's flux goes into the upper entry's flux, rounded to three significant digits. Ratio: 1.06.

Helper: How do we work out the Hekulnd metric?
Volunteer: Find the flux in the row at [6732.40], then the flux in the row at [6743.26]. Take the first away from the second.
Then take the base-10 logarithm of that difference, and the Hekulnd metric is -0.52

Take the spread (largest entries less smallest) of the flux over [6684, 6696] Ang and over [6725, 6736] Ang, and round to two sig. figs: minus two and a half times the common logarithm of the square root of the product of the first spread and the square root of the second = 0.75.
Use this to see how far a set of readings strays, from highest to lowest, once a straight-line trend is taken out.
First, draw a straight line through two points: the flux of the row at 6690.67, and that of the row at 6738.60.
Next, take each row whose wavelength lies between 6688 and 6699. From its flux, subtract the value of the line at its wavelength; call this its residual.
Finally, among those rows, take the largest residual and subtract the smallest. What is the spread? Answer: 0.50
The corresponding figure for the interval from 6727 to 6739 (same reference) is 0.46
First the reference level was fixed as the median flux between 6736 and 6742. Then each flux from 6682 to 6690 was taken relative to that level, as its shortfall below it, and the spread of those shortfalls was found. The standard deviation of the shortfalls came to 0.04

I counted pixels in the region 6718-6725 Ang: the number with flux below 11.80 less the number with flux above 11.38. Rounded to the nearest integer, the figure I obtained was 5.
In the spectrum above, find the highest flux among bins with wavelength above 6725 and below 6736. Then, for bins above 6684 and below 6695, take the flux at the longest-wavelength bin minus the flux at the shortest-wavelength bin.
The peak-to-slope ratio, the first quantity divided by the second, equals 115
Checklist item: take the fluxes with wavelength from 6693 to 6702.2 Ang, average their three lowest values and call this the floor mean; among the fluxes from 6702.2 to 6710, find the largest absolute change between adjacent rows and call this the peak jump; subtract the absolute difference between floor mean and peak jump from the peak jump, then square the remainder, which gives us 141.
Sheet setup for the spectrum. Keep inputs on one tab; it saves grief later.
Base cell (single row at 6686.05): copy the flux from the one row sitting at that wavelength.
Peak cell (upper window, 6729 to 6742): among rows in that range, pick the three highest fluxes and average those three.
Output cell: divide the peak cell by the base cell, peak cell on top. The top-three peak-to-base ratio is 0.96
